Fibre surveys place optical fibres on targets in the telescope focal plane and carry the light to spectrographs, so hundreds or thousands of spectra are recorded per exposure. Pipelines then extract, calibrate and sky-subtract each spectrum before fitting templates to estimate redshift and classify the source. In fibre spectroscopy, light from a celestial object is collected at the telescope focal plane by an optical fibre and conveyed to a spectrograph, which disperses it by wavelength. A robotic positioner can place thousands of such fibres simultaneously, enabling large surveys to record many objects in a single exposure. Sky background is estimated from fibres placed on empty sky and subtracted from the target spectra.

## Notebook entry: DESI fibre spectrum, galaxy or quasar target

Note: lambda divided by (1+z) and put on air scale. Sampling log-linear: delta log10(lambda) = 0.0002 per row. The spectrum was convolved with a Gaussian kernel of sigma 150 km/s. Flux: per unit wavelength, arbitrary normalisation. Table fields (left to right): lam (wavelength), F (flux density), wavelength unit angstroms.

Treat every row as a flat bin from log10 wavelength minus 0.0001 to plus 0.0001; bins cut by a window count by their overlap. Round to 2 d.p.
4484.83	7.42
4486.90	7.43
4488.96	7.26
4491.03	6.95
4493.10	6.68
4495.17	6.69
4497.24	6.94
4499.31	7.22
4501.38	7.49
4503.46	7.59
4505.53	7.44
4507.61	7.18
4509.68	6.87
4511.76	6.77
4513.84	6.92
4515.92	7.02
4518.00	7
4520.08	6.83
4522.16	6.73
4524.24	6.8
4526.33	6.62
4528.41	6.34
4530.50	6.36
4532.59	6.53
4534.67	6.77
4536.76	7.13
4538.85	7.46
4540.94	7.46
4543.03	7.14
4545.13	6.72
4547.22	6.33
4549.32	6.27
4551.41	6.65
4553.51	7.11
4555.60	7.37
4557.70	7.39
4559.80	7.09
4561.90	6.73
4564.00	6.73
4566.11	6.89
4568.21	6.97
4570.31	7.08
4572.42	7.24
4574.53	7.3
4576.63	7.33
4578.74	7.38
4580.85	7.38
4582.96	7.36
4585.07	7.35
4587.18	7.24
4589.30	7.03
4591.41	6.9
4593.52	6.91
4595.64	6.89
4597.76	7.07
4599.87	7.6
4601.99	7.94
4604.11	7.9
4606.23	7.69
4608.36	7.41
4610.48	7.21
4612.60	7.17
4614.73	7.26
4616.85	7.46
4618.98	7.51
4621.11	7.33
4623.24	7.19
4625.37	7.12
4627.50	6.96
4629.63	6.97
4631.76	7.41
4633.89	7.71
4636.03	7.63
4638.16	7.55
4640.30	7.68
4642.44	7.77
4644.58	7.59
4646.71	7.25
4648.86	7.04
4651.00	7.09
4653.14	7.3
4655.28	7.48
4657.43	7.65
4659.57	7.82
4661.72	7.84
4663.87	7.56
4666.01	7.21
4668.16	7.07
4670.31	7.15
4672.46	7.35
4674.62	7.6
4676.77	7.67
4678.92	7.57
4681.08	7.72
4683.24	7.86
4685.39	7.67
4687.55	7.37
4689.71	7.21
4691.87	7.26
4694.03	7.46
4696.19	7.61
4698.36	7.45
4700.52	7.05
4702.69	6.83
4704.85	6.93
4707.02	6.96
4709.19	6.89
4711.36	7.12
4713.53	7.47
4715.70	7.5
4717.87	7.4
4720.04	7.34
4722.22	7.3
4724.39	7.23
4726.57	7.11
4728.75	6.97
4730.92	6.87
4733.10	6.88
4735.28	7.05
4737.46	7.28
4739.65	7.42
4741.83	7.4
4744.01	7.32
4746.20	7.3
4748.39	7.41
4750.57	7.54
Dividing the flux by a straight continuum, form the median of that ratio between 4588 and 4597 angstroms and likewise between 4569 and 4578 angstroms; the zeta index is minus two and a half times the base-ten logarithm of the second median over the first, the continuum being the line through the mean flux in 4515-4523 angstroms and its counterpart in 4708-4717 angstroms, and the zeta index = -0.06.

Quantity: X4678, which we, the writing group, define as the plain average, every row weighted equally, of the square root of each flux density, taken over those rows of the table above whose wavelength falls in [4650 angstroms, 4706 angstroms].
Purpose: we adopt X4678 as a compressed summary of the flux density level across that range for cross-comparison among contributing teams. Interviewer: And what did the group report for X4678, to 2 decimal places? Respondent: 2.72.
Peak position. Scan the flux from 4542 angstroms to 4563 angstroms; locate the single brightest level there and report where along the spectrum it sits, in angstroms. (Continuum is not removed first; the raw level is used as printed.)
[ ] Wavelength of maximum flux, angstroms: 4557.70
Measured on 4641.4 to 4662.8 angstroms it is 4661.72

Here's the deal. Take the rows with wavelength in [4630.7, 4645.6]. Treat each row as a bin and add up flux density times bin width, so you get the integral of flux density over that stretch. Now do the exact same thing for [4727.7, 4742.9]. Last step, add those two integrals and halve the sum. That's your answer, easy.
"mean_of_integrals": 111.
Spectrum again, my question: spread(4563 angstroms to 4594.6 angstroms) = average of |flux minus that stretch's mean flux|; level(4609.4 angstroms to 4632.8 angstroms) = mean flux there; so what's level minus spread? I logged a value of 7.04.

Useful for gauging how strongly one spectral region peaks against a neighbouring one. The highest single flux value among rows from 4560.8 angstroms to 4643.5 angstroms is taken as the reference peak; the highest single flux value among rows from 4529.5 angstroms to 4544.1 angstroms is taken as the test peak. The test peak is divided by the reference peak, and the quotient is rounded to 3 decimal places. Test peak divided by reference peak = 0.940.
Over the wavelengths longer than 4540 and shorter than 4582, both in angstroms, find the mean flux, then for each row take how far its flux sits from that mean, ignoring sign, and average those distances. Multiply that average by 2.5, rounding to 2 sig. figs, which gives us 0.73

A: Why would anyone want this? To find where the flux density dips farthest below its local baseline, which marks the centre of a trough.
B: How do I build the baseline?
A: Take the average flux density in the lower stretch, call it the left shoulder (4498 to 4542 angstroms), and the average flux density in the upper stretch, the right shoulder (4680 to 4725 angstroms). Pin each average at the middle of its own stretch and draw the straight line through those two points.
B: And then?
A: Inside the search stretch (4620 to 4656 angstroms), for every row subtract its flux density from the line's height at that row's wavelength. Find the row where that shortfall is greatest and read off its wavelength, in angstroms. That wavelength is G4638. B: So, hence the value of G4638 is 4627.50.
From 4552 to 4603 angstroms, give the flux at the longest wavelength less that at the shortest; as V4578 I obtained 0.83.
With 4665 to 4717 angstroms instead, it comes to 0.29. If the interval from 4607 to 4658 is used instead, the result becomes 0.24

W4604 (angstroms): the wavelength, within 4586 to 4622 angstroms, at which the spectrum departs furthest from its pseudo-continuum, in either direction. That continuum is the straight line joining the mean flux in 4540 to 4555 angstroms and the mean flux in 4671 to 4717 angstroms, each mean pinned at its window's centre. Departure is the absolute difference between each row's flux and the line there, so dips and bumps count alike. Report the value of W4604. 4601.99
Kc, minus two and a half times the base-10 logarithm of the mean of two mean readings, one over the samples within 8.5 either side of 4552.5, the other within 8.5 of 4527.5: -2.07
